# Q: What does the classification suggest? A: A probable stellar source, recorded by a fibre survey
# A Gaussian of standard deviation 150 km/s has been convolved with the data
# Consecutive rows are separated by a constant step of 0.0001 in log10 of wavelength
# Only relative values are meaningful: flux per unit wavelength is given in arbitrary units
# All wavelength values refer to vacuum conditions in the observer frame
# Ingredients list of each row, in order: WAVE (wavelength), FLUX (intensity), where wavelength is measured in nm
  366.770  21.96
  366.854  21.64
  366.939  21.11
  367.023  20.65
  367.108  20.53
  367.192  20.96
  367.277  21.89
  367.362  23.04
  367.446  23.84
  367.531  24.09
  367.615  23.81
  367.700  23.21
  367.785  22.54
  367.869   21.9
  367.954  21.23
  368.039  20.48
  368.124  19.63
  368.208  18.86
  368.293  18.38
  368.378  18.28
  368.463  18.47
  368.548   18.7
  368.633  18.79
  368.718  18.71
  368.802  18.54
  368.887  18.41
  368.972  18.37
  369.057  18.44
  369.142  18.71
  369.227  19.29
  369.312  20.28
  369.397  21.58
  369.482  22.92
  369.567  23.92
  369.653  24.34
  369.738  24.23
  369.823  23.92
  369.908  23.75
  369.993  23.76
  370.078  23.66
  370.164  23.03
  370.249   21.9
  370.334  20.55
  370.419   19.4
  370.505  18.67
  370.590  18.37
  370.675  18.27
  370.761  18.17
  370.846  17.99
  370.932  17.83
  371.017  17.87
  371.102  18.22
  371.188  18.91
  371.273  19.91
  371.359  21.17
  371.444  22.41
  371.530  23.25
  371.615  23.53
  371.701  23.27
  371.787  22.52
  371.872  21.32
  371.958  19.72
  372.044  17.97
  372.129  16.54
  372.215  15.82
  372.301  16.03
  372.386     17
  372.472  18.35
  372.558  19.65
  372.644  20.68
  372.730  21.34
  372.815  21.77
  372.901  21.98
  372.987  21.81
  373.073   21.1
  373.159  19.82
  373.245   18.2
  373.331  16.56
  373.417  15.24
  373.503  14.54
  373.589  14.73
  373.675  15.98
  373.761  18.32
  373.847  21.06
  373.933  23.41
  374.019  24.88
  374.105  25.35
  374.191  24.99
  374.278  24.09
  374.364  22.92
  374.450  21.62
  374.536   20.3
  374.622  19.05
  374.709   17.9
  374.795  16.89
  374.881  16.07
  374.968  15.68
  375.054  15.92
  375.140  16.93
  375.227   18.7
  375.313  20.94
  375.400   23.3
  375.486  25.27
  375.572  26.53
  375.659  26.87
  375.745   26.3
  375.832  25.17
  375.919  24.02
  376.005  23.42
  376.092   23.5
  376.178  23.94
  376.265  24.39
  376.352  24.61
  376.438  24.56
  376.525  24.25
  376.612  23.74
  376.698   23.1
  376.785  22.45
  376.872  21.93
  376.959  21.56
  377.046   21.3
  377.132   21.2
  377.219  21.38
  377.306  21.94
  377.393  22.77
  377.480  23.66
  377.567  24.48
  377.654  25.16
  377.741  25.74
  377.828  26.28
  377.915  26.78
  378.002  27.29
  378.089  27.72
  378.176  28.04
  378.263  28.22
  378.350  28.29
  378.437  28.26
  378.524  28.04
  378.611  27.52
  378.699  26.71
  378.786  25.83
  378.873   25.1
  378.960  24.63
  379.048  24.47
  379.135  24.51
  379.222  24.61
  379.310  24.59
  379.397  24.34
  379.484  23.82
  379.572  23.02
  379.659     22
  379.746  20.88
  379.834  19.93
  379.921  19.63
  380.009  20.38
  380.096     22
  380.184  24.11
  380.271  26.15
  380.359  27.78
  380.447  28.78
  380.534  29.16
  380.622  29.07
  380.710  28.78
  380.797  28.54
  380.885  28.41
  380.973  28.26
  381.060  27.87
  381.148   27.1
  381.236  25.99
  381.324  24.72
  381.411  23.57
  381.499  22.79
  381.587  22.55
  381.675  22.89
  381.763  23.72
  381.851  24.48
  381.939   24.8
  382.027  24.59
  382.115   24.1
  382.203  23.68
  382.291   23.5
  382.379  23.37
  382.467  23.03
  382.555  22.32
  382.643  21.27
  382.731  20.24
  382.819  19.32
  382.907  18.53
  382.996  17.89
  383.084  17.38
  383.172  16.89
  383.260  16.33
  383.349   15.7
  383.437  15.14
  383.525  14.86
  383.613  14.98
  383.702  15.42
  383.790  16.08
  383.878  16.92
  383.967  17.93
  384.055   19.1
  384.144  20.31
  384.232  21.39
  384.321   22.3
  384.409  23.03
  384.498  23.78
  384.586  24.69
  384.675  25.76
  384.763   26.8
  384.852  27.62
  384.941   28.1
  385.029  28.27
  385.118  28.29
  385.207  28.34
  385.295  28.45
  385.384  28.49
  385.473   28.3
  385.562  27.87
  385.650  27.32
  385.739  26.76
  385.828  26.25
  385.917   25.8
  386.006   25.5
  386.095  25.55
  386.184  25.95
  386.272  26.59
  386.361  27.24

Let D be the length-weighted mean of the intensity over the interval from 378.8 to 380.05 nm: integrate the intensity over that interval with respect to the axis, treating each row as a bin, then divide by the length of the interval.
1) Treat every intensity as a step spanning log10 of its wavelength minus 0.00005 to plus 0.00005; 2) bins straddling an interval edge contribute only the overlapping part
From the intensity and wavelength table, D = 23.1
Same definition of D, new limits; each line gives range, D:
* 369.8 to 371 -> 20.5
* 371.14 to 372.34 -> 20.2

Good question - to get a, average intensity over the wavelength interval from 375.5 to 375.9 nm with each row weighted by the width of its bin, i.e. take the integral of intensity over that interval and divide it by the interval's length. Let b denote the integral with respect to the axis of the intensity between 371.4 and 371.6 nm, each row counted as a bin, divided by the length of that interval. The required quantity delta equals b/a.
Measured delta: 0.884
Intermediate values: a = 26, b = 23.0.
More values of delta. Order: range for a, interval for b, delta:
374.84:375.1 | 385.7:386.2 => 1.630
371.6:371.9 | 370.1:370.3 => 0.993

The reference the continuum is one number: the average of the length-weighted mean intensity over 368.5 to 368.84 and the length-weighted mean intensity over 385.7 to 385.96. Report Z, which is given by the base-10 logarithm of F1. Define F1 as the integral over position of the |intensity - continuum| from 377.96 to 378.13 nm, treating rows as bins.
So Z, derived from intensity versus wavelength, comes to -0.1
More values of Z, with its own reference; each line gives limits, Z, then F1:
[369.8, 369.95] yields -0.7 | 0.20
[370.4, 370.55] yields -0.3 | 0.52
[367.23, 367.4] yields -1.0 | 0.10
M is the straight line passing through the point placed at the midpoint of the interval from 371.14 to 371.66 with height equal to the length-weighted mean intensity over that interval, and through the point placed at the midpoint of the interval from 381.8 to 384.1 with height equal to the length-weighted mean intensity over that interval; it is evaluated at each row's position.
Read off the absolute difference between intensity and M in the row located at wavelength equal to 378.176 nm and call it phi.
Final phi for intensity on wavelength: 8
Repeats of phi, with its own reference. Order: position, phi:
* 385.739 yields 8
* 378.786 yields 6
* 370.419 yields 2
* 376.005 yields 3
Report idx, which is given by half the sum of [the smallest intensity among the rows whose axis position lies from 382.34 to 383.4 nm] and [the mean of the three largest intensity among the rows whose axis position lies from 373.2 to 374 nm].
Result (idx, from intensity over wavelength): 18.3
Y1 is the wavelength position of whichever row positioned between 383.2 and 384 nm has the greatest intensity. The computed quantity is 383.967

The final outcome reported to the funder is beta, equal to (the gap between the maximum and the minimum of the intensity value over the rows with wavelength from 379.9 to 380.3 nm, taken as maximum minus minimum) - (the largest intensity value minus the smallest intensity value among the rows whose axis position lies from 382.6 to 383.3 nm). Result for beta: 1.6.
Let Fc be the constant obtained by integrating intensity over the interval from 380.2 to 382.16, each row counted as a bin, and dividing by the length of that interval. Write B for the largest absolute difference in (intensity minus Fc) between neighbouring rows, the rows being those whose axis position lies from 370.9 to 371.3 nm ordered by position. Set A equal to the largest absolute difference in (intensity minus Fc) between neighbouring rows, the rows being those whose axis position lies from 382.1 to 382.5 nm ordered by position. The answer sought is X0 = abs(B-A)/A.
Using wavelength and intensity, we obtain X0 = 1.4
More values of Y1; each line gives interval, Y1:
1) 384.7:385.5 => 385.384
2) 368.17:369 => 368.208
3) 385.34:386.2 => 385.384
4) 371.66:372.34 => 371.701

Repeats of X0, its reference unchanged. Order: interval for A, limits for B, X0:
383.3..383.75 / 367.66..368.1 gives 0.3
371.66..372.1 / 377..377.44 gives 0.5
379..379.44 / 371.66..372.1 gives 6.0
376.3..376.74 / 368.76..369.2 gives 0.6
